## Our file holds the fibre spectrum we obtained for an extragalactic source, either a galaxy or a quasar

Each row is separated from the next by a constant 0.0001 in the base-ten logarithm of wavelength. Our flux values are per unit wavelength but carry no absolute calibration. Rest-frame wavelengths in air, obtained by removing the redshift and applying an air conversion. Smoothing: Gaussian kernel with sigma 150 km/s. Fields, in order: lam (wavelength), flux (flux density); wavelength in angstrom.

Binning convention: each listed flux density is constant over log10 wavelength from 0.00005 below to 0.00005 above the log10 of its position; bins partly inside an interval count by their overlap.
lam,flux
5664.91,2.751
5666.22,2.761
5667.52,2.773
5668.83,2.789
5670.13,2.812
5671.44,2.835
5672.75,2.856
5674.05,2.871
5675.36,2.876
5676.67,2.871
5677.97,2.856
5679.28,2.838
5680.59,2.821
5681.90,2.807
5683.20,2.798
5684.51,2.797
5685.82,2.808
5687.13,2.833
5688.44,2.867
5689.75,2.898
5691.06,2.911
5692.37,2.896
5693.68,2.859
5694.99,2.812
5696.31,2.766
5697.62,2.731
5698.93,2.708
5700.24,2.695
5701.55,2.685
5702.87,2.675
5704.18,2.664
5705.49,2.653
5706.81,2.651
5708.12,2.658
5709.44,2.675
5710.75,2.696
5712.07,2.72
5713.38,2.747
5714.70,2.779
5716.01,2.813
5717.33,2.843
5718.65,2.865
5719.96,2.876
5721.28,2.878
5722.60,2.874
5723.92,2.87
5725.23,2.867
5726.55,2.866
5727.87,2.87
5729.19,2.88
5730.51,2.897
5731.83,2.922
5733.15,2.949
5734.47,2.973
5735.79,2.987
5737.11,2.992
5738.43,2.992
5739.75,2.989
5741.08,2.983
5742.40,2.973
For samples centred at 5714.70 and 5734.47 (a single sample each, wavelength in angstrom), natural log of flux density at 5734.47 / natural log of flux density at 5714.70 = 1.07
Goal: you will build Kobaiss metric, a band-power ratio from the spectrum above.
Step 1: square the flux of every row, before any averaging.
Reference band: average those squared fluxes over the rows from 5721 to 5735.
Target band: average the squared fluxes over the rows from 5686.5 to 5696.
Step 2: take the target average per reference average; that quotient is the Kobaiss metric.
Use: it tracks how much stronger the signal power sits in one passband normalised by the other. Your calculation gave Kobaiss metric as 0.98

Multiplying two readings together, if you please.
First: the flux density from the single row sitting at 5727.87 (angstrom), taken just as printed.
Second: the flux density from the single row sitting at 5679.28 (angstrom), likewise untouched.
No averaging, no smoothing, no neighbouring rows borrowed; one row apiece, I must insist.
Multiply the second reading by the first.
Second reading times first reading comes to 8.1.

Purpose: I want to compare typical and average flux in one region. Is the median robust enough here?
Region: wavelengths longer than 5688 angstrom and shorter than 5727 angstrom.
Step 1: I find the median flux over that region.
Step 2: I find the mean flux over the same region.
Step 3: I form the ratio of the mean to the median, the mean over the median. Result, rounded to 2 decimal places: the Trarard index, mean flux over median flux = 1.00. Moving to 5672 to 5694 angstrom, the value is 1.00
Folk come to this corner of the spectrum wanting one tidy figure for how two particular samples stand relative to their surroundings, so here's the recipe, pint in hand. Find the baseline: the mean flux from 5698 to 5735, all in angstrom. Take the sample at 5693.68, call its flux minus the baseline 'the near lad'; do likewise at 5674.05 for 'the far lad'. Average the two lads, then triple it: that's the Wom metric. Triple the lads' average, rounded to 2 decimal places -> 0.21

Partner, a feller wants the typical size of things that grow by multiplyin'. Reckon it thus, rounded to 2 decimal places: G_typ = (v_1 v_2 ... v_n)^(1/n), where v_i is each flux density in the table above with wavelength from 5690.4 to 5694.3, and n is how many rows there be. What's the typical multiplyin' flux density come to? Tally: 2.89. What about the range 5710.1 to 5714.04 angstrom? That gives 2.72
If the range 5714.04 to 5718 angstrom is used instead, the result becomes 2.81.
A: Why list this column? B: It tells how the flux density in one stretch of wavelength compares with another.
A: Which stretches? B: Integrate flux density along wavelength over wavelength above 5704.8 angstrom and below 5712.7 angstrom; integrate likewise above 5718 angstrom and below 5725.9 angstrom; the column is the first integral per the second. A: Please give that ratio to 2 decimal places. 0.93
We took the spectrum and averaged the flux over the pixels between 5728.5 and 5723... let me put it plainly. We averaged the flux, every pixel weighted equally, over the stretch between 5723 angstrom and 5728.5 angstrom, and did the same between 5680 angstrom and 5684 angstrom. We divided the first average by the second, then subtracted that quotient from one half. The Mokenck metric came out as -0.521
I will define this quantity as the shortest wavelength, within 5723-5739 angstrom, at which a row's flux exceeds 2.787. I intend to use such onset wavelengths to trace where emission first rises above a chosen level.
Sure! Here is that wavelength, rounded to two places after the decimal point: 5723.92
